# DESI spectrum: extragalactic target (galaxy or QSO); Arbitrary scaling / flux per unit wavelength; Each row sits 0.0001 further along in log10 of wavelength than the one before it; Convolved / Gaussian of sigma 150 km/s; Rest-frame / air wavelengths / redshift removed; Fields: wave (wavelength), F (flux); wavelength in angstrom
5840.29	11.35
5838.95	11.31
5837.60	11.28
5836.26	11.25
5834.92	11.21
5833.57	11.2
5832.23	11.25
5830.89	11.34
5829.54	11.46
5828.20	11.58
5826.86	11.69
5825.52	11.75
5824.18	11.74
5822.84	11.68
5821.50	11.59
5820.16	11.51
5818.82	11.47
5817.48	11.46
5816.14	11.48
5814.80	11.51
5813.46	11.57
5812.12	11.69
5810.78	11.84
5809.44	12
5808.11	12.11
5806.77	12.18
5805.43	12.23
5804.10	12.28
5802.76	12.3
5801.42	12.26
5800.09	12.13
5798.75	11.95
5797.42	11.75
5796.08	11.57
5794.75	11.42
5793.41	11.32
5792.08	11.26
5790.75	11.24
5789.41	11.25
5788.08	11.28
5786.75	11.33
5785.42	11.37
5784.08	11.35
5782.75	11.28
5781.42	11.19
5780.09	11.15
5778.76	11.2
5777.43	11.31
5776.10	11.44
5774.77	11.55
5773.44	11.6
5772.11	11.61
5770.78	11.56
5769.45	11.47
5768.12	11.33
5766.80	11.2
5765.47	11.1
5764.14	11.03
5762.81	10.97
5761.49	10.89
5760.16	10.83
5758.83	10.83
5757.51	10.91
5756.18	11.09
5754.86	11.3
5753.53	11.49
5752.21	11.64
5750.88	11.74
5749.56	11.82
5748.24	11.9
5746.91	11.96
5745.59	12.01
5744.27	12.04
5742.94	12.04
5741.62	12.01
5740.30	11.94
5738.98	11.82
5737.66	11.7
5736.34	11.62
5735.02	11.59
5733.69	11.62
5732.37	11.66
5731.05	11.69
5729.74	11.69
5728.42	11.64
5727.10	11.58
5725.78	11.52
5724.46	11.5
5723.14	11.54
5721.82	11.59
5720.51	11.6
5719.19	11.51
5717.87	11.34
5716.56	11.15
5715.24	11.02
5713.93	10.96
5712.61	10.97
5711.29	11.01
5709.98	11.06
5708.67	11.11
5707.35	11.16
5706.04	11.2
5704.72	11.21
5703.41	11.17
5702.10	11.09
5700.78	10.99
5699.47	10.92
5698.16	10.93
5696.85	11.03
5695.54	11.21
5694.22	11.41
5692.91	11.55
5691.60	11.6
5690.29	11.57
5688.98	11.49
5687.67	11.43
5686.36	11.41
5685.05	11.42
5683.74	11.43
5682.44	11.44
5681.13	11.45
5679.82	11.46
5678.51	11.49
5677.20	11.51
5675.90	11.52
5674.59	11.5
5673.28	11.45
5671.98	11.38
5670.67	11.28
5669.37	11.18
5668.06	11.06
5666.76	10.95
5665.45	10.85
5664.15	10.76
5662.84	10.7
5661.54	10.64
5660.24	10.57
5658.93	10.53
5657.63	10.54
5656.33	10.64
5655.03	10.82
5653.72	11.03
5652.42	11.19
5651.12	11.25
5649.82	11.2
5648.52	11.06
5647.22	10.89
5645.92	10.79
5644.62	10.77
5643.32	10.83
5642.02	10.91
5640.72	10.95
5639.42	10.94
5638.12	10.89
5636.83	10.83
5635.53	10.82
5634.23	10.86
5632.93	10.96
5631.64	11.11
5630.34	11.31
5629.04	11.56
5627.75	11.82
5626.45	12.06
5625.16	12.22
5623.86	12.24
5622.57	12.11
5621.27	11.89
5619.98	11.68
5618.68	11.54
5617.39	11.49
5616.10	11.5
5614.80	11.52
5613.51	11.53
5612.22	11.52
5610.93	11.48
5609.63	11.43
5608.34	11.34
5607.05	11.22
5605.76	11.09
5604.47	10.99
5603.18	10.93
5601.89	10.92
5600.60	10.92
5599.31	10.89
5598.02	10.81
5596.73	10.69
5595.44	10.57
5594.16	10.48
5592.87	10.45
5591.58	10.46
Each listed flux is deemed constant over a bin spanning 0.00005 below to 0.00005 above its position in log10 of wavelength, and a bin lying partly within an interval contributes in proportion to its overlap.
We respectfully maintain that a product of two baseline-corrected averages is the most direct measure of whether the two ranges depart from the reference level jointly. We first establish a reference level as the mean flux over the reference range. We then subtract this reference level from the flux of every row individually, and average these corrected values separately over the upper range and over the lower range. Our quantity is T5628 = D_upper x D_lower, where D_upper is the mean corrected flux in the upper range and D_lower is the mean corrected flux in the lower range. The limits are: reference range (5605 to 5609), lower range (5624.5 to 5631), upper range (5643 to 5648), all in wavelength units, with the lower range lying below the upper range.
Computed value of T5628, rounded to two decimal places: -0.23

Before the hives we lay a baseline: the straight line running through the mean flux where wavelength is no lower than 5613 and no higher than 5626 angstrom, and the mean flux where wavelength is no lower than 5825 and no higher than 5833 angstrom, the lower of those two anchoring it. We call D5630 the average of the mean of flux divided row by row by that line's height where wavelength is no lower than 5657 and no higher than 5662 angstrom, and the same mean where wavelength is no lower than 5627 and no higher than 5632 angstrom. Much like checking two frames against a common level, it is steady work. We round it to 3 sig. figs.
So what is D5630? 0.938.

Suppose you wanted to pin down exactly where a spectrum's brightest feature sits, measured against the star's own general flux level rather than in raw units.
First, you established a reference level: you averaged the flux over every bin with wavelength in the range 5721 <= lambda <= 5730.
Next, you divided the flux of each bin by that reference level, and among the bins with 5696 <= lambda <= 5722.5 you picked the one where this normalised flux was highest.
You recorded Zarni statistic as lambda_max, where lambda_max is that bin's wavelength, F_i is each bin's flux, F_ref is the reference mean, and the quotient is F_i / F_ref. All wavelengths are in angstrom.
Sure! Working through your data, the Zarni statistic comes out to 5720.51 angstrom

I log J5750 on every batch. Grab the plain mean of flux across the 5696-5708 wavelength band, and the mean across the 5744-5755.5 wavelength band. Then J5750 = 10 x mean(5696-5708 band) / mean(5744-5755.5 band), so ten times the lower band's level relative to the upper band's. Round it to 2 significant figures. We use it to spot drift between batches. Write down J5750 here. 9.4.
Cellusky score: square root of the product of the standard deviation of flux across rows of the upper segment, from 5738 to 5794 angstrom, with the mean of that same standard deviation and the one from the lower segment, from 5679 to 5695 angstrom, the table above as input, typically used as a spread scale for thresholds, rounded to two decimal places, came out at 0.27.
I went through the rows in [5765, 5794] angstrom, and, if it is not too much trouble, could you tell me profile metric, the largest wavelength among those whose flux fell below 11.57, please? 5793.41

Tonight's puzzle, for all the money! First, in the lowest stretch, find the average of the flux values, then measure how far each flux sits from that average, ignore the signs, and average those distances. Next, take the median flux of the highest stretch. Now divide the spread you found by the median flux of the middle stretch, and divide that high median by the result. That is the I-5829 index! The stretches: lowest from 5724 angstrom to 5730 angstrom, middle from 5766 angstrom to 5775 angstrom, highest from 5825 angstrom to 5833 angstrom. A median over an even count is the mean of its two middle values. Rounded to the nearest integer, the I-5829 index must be 2105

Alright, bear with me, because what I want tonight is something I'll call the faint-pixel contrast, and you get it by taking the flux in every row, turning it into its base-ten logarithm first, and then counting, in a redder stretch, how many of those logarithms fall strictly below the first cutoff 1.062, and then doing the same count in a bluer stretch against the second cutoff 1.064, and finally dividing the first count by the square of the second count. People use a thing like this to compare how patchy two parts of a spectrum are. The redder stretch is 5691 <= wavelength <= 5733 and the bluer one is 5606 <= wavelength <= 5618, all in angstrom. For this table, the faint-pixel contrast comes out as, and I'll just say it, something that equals 0.27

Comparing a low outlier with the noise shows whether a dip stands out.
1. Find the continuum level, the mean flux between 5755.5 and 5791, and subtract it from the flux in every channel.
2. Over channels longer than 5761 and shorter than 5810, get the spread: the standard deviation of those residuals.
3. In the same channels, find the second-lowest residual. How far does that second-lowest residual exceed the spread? -0.67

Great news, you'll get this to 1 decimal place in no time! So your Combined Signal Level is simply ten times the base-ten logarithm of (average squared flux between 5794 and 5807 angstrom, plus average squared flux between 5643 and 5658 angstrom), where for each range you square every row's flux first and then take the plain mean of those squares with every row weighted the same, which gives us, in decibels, 24.2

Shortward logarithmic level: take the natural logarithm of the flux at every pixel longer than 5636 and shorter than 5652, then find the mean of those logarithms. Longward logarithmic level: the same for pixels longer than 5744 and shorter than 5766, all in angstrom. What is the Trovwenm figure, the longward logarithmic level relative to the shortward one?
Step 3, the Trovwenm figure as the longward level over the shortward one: 1.02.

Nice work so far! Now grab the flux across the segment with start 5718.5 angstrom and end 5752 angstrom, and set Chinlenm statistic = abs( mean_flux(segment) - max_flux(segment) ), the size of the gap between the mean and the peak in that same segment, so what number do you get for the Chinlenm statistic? 0.31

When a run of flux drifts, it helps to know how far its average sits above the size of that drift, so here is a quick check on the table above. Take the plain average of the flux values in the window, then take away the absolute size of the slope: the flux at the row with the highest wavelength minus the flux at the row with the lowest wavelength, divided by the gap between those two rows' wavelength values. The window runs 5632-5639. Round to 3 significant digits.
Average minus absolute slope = 10.9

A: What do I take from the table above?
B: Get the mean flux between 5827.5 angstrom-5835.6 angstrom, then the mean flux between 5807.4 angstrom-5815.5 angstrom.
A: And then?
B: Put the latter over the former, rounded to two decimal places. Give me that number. 1.04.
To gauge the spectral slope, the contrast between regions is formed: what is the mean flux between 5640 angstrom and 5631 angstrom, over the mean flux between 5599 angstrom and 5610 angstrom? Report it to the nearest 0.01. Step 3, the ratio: 0.99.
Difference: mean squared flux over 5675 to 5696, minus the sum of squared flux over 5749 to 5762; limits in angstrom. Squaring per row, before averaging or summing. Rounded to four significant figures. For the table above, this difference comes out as -1137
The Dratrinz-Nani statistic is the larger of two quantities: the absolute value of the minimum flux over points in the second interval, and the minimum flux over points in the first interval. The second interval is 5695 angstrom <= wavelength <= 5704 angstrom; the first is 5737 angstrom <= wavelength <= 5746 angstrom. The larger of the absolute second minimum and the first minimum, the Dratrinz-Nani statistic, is 11.7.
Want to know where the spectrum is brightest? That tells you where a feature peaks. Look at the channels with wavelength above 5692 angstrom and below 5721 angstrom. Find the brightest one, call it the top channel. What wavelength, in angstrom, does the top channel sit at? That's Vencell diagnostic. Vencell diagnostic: 5720.51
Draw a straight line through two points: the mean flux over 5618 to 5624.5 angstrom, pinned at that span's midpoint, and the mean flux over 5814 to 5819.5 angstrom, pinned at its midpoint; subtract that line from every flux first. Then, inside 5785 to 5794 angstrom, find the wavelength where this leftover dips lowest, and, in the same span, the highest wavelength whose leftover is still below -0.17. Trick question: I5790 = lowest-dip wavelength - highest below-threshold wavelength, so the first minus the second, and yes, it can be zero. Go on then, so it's -2.7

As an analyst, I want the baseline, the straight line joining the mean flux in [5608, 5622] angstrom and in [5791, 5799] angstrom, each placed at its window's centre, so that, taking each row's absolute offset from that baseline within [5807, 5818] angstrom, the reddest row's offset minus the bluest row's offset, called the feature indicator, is -0.5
